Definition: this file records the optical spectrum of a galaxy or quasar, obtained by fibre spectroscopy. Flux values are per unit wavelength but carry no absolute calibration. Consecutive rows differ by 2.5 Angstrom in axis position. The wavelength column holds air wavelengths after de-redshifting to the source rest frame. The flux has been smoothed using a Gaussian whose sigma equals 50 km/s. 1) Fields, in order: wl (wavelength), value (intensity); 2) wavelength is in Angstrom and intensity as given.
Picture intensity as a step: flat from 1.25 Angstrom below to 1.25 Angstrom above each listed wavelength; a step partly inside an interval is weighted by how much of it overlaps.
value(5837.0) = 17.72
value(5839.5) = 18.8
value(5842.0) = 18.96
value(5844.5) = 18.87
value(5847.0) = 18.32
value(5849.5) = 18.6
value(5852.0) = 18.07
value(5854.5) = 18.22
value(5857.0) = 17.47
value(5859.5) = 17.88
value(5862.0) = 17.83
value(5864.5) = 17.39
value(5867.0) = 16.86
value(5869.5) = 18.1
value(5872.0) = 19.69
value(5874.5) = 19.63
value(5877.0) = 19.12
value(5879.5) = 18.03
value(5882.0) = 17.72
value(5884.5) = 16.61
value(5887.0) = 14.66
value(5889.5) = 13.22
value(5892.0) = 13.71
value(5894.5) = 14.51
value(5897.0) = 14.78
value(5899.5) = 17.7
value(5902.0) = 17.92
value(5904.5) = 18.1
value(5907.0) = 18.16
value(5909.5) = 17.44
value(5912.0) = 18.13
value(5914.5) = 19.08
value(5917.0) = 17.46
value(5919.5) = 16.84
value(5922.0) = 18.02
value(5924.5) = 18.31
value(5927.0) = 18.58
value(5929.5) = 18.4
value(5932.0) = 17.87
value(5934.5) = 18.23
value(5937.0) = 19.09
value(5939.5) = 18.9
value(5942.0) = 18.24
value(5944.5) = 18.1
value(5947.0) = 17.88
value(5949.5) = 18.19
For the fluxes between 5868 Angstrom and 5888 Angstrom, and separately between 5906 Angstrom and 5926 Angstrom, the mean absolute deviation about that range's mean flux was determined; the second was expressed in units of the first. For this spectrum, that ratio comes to 0.42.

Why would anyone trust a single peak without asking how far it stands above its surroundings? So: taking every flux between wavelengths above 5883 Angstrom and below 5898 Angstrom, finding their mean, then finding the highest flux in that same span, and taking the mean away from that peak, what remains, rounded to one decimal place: 2.0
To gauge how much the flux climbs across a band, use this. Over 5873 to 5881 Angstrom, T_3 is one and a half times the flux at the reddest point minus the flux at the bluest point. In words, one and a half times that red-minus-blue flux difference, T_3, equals -2.4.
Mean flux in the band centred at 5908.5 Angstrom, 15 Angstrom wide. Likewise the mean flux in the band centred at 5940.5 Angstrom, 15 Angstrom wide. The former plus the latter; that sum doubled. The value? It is 73.1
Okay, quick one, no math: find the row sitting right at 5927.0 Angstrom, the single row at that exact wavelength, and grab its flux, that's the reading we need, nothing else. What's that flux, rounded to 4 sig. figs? 18.58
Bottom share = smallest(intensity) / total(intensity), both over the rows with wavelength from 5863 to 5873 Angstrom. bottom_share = 0.234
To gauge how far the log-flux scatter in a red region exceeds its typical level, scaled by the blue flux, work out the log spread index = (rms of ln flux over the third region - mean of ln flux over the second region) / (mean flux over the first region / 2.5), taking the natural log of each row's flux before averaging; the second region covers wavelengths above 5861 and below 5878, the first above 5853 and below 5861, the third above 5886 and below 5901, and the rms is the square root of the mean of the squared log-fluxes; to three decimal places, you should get -0.031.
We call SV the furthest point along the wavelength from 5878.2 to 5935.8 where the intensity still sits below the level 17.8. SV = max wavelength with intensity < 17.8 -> 5919.5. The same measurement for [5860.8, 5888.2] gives 5887.0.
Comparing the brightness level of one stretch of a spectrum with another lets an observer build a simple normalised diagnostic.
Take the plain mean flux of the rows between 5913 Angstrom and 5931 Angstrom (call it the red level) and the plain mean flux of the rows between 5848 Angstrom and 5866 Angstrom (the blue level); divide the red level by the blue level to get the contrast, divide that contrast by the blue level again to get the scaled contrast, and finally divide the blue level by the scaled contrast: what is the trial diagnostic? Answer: 318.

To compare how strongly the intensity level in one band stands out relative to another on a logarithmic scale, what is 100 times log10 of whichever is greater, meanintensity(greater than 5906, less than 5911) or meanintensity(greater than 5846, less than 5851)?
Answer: 127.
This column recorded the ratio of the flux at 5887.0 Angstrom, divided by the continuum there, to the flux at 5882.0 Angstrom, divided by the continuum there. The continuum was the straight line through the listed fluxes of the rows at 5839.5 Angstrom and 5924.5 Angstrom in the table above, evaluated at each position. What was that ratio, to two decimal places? 0.83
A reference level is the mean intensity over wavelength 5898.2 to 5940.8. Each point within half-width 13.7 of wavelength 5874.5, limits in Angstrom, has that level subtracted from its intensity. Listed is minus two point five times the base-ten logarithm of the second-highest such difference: -0.4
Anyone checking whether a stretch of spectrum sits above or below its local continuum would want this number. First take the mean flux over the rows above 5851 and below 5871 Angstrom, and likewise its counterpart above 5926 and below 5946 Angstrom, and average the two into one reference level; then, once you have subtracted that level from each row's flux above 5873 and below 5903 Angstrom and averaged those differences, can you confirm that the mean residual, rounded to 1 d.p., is -1.6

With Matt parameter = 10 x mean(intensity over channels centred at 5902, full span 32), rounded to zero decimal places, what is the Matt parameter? 165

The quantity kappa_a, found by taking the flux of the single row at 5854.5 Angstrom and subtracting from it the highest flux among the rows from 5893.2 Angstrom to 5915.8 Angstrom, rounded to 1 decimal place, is -0.9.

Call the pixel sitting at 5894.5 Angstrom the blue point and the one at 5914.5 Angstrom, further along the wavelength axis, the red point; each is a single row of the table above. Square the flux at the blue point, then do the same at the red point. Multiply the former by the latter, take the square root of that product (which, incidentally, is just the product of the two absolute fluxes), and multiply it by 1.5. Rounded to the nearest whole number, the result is 415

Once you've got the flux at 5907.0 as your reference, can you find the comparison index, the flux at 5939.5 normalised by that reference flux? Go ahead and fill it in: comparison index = 1.04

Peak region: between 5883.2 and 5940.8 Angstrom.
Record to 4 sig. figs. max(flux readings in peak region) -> 19.09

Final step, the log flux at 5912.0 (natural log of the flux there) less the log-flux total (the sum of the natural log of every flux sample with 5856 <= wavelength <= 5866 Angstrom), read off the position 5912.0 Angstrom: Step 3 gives -8.6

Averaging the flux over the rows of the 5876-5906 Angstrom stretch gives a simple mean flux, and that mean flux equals 16.3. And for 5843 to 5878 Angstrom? 18.3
